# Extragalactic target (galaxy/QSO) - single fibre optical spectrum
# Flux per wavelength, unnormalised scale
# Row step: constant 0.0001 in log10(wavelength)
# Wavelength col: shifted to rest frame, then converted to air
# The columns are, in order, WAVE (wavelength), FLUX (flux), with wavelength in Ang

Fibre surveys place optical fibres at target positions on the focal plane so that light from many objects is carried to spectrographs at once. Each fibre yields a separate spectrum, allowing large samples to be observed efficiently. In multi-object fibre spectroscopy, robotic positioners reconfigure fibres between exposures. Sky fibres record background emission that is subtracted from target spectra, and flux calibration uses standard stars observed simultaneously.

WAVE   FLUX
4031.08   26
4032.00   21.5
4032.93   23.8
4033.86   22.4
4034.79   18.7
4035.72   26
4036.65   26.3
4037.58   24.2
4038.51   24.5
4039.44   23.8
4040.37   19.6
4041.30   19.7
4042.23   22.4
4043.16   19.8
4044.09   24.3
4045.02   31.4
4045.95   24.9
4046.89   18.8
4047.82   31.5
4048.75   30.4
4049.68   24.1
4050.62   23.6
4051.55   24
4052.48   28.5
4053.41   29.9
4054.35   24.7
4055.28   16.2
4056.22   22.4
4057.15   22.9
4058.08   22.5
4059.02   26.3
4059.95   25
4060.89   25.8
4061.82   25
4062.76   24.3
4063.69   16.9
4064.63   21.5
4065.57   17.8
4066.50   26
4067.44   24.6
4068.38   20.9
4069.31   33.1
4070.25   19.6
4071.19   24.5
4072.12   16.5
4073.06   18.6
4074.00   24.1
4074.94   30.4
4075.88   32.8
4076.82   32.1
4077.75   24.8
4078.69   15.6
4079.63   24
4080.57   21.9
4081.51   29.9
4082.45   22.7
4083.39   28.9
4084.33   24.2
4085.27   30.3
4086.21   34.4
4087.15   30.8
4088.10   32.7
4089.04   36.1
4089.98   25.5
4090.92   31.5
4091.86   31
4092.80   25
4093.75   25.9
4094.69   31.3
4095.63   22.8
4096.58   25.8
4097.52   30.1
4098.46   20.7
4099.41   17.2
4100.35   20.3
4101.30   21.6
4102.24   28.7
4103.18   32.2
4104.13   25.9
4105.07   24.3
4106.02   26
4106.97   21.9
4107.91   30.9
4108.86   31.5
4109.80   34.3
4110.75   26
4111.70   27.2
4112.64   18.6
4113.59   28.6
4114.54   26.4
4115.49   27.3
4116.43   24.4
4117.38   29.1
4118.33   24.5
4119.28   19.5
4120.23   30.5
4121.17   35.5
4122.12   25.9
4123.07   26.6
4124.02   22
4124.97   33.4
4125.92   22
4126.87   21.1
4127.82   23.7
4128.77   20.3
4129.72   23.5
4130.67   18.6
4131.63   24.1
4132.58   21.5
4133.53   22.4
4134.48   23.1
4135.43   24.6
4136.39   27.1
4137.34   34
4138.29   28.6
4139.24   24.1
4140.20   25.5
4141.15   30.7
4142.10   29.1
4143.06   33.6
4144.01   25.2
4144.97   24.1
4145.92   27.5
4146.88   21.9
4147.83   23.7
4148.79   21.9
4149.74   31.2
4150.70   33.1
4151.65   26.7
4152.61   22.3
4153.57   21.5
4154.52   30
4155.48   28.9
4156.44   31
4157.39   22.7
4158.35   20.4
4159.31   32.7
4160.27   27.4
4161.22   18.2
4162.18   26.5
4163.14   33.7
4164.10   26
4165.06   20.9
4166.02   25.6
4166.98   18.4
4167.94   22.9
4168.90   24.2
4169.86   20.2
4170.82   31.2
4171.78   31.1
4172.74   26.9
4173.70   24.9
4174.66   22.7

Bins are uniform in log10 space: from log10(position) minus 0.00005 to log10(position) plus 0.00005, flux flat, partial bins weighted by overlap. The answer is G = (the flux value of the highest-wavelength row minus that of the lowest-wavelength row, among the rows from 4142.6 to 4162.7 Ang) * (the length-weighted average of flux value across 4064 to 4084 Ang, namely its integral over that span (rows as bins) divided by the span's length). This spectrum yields -172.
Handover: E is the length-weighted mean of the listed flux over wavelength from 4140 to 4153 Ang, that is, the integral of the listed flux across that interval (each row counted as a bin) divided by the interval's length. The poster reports 27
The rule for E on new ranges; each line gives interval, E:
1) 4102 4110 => 28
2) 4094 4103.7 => 25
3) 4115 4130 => 26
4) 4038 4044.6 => 22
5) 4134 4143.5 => 28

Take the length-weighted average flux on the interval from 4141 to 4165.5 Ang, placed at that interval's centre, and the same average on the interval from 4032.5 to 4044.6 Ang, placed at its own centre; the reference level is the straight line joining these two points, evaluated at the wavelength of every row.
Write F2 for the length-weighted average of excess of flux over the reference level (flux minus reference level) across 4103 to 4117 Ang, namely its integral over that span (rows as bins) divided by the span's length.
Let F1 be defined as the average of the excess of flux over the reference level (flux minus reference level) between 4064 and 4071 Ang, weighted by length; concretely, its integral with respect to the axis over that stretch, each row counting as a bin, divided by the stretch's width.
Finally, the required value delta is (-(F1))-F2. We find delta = -1.38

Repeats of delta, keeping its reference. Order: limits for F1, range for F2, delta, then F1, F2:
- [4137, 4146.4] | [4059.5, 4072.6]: -1.31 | 2.0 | -0.7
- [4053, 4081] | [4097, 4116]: -0.98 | 0.0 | 1.0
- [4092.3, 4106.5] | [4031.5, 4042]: -0.52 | 0.4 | 0.1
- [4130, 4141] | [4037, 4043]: 1.41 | -0.9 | -0.5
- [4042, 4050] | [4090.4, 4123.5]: -3.93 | 2.4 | 1.5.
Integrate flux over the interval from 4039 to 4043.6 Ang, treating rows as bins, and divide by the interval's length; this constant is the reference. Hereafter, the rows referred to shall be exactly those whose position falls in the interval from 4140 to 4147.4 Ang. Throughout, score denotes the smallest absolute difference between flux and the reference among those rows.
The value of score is 0.8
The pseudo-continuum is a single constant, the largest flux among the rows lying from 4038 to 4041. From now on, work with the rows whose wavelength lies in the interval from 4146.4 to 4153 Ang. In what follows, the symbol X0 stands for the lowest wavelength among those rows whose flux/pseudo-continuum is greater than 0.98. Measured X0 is 4149.74 Ang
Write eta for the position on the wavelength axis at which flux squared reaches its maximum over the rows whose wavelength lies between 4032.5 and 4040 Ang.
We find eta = 4036.65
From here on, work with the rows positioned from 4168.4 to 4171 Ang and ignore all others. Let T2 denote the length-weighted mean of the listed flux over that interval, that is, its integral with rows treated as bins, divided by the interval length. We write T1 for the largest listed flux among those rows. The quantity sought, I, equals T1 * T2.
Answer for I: 764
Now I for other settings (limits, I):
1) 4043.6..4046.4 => 843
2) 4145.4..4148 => 673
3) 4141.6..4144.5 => 983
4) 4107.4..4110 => 1096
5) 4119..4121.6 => 1034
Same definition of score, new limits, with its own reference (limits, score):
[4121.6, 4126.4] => 0.9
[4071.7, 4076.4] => 2.5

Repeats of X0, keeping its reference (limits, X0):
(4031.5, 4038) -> 4035.72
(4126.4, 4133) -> 4131.63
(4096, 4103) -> 4096.58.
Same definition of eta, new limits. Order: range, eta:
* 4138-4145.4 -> 4143.06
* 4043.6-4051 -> 4047.82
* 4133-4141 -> 4137.34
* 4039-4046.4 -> 4045.02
